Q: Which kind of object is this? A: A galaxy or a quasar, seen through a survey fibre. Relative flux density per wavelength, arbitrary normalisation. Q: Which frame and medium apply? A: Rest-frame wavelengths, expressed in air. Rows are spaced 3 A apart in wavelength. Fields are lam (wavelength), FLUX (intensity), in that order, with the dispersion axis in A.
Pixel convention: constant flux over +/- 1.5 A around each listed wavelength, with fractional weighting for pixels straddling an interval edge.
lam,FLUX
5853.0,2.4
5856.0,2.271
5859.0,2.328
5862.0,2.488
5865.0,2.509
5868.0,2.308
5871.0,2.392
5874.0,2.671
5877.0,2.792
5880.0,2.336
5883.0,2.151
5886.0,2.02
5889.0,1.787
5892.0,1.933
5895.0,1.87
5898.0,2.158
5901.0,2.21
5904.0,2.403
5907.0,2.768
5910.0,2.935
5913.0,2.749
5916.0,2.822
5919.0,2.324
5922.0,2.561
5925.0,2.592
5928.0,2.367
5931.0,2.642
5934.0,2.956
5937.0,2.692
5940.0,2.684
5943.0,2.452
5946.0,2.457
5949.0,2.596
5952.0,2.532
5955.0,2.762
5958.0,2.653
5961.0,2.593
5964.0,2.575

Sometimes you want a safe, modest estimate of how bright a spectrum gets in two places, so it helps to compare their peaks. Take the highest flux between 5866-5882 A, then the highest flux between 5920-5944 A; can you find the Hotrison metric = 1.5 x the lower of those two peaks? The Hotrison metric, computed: 4.19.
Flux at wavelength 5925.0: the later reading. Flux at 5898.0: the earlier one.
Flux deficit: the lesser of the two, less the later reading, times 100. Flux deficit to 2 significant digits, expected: -43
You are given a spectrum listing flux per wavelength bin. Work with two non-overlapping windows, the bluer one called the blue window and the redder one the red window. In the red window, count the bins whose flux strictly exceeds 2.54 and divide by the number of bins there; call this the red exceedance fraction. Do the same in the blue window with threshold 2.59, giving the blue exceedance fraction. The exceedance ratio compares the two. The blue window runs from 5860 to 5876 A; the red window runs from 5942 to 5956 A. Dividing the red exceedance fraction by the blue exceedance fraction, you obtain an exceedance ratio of 2.0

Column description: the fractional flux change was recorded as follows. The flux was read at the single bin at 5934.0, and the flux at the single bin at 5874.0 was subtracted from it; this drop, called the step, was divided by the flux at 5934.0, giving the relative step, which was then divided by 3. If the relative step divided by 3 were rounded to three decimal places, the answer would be 0.032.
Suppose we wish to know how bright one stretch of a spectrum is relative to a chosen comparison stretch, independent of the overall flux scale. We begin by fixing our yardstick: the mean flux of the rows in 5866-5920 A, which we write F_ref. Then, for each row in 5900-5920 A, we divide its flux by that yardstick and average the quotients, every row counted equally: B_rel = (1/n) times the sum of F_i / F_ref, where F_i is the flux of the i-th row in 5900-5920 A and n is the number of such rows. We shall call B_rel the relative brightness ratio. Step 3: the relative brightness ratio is 1.10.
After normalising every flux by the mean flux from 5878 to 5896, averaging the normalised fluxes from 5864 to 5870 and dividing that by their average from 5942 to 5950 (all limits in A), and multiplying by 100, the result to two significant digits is 96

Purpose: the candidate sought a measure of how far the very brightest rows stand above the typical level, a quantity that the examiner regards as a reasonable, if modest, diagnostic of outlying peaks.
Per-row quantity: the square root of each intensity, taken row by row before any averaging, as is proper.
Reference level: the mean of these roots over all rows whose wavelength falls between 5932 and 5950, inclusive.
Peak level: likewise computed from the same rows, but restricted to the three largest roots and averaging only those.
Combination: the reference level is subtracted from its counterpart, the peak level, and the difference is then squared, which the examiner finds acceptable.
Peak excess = 0.002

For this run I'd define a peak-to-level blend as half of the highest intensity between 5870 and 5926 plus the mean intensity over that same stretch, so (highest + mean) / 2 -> 2.66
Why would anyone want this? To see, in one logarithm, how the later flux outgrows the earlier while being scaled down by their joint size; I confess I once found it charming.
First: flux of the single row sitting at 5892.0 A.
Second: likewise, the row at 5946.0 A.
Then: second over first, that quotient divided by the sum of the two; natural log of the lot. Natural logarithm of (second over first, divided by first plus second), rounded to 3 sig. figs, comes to -1.24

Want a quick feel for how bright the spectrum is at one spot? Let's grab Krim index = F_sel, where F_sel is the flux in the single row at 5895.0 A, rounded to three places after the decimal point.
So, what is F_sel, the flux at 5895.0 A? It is 1.870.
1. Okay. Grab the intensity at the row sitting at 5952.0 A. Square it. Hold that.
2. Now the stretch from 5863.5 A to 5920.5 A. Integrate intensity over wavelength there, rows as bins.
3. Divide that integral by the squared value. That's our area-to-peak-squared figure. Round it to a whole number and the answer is 21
